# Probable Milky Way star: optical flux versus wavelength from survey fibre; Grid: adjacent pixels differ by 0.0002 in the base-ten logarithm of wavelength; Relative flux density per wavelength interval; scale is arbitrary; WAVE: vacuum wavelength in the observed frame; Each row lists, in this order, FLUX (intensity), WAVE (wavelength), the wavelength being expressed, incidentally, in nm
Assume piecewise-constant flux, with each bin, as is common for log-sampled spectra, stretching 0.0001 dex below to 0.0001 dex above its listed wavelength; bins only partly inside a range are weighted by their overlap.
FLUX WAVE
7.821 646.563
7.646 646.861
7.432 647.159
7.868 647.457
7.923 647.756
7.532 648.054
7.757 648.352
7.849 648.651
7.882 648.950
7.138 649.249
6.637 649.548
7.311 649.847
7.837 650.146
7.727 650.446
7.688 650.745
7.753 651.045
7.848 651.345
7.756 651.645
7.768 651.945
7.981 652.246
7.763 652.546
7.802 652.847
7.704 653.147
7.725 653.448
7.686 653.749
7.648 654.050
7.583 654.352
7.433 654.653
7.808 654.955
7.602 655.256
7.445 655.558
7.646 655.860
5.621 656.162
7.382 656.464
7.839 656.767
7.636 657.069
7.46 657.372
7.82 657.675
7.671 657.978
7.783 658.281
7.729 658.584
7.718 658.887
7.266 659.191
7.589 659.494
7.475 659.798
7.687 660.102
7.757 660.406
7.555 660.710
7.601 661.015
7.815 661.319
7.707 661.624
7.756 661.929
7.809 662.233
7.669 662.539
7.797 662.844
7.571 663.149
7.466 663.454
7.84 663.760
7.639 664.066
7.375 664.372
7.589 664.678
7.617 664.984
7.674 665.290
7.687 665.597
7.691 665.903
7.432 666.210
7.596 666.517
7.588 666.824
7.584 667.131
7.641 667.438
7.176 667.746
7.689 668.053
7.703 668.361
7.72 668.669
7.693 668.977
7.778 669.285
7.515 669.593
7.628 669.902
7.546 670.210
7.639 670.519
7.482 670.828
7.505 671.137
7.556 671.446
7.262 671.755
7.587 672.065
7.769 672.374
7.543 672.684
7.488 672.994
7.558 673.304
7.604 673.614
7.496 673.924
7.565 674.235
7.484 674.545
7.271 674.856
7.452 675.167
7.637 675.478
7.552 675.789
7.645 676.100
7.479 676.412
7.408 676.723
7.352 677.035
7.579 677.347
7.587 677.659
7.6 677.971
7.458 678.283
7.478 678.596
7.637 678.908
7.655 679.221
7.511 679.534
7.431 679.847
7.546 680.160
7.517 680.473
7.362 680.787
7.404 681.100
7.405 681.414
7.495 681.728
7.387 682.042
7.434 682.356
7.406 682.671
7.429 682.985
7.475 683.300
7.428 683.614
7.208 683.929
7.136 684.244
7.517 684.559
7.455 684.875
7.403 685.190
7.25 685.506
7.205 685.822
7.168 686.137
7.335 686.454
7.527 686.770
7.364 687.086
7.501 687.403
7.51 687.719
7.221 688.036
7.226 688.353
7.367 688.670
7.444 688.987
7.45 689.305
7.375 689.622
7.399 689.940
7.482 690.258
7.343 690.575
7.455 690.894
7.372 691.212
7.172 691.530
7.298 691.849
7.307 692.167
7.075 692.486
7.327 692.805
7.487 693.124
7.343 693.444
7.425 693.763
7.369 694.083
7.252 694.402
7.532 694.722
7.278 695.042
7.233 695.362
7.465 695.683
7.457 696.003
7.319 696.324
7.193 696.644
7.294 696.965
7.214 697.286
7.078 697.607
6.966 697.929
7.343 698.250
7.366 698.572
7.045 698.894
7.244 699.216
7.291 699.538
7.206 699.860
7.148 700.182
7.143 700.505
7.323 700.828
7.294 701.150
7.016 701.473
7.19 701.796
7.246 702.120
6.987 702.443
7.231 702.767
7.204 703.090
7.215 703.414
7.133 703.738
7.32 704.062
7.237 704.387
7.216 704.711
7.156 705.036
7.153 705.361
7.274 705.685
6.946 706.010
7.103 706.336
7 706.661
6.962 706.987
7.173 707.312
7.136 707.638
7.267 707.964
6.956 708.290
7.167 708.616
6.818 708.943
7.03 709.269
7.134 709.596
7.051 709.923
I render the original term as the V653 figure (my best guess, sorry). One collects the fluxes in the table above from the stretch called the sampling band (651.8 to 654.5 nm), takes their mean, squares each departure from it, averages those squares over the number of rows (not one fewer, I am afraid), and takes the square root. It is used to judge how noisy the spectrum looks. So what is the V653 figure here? 0.106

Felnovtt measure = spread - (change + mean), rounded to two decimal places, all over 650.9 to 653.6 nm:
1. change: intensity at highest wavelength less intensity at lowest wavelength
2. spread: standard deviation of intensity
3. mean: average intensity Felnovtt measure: -7.68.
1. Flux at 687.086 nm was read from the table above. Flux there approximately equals 7.364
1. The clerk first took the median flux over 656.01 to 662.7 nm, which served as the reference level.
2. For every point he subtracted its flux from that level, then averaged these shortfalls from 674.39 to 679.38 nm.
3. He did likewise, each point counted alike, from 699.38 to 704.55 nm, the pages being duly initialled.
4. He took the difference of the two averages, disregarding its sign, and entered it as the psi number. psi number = 0.32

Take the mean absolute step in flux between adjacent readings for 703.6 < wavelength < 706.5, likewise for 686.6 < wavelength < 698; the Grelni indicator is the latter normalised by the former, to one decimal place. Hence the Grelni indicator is 1.0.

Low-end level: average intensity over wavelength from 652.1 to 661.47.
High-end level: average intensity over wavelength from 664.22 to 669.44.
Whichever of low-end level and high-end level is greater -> 7.60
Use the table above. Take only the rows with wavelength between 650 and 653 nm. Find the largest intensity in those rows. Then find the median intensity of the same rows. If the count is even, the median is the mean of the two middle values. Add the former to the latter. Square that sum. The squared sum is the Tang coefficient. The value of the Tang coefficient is 248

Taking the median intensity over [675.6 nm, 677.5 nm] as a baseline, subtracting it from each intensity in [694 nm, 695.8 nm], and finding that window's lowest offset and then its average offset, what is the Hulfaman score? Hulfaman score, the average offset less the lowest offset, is 0.12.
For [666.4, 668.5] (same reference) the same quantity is 0.39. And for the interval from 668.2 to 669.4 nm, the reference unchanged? 0.03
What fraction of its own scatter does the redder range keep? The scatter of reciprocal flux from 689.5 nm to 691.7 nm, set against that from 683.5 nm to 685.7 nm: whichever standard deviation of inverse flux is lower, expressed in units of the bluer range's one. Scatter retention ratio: 0.70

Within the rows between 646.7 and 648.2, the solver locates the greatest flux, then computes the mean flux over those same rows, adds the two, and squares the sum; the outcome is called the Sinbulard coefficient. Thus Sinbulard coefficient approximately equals 243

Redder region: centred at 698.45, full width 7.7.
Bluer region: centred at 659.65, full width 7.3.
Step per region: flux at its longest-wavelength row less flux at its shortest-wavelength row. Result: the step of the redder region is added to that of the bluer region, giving 1.66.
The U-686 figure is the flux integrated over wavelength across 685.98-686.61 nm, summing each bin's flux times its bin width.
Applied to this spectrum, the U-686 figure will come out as 4.6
